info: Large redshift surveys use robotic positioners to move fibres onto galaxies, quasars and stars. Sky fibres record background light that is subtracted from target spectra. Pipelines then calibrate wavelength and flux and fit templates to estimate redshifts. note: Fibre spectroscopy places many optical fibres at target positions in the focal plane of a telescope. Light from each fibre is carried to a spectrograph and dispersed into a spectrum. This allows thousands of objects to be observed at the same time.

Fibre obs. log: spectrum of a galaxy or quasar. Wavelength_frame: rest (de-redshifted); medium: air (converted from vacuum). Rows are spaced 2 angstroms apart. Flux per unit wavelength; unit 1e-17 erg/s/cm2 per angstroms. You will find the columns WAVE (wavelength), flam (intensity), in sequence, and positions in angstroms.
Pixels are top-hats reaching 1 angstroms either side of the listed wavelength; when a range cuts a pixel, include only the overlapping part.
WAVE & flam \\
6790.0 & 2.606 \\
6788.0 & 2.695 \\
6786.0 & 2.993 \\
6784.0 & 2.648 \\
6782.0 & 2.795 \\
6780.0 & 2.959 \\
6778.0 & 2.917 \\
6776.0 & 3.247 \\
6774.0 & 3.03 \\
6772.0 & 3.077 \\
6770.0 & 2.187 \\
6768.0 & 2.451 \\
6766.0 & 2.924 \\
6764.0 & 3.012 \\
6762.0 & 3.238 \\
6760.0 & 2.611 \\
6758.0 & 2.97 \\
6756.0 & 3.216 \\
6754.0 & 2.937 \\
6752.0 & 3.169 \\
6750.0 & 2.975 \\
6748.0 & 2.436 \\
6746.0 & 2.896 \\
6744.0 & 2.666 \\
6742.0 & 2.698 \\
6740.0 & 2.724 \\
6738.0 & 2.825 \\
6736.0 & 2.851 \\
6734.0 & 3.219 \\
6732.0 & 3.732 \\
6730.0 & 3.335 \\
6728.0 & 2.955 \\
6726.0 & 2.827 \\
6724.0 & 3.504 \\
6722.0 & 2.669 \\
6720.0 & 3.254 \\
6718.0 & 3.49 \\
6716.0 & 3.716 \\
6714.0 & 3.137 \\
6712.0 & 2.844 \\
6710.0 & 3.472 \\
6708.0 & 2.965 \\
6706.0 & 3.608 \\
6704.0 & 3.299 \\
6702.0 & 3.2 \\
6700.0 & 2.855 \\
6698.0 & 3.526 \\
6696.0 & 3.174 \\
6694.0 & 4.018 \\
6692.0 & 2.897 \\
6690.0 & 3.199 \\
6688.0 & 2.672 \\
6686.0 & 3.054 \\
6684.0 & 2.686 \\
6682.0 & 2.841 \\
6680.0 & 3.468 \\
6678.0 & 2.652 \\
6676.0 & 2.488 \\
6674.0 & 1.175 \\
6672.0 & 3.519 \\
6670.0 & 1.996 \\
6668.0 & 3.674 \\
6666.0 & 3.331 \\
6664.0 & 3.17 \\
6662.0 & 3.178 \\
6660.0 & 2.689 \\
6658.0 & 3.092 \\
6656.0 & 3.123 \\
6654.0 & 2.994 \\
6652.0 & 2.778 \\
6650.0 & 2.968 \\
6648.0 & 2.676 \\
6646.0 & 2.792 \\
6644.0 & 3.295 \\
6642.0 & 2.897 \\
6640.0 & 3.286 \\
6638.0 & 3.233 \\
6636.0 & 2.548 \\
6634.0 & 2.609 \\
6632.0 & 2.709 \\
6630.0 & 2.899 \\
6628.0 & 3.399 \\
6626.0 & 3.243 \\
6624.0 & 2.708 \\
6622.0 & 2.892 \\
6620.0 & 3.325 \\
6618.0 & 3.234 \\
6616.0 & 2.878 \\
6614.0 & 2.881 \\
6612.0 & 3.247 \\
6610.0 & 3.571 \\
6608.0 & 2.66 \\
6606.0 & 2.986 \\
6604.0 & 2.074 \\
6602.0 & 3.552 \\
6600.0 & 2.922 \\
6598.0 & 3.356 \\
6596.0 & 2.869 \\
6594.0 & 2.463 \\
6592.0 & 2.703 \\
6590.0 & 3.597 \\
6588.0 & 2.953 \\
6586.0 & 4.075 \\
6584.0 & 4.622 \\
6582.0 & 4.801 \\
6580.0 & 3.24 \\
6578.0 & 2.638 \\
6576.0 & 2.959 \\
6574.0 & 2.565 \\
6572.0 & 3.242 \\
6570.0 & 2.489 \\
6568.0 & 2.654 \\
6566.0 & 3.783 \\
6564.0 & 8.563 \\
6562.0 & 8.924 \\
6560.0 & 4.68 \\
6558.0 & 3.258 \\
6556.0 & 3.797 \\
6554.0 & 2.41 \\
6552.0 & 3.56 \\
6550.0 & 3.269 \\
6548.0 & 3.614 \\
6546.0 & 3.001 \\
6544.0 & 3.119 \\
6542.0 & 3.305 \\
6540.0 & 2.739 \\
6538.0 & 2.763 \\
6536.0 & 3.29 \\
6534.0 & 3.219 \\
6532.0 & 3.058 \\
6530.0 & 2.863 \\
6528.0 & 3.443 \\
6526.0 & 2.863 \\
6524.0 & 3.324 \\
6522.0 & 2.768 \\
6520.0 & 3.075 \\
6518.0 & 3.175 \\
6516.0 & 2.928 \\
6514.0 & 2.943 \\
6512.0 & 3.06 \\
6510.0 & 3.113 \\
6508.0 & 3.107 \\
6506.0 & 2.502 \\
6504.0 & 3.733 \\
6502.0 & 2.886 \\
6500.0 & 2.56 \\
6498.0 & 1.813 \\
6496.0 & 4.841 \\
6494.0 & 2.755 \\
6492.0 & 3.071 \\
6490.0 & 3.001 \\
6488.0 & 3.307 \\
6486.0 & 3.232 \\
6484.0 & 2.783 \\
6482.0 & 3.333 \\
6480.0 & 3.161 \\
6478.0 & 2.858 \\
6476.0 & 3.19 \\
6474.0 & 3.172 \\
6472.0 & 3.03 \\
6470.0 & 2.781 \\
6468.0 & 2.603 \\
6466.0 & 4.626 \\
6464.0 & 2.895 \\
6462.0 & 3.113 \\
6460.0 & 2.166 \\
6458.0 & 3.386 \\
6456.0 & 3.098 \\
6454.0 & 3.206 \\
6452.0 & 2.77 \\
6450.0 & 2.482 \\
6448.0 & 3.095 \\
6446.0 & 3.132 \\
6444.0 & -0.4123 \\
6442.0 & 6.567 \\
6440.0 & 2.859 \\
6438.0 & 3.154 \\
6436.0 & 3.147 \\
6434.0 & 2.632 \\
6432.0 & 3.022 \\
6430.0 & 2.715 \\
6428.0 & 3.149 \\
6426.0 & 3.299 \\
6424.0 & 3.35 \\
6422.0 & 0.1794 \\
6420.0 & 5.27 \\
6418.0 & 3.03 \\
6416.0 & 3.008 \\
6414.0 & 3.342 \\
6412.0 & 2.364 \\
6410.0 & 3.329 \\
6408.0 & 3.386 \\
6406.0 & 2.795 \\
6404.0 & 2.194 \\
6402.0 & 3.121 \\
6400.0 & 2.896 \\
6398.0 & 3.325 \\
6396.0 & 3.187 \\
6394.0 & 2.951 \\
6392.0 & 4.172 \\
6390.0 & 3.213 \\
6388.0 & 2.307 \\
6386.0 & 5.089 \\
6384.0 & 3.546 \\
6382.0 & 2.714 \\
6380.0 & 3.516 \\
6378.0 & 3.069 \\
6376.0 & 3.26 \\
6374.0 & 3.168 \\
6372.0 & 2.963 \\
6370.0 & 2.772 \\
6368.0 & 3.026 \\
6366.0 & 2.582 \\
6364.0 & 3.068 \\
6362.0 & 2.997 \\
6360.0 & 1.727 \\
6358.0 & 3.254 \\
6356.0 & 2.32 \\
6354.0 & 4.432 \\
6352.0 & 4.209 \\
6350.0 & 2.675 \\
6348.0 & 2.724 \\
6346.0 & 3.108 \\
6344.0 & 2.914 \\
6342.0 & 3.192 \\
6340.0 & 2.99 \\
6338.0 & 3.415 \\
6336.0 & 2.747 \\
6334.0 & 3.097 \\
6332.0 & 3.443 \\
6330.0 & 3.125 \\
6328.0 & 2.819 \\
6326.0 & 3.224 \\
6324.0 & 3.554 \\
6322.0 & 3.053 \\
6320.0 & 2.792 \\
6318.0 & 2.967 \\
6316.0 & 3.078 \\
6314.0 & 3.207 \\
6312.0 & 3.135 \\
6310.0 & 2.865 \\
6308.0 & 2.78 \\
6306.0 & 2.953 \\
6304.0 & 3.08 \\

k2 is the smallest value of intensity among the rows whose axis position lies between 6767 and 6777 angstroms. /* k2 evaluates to 2.187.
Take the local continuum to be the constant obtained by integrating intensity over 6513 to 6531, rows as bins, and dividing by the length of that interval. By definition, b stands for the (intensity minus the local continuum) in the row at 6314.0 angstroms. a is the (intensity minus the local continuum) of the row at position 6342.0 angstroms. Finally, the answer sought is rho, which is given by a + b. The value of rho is 0.3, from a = 0.1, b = 0.2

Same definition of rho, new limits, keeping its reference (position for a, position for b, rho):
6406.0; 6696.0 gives -0.1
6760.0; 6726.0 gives -0.6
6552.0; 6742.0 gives 0.2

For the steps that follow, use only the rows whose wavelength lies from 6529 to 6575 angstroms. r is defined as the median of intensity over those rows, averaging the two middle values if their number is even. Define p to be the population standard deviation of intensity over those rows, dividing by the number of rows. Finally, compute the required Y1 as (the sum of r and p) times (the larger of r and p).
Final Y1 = 16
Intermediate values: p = 1.6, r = 3.24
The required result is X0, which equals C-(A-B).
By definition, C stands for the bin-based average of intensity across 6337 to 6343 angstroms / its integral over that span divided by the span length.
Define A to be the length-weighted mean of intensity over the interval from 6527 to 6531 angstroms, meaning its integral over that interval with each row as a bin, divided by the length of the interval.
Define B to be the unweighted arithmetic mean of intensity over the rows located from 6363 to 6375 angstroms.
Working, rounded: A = 3.15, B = 2.93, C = 3.20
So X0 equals 3.0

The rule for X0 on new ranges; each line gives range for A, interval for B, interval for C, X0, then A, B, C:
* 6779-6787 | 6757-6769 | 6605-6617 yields 3.1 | 2.85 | 2.87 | 3.04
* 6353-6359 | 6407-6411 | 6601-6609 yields 2.8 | 3.34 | 3.36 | 2.82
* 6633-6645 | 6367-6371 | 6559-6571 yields 5.1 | 2.98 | 2.90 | 5.18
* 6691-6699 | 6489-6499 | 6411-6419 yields 2.6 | 3.40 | 3.10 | 2.94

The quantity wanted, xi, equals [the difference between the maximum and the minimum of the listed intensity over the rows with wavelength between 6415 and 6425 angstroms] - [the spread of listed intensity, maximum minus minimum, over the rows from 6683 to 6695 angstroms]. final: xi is 3.7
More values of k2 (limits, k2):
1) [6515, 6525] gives 2.768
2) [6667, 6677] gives 1.175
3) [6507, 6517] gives 2.928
